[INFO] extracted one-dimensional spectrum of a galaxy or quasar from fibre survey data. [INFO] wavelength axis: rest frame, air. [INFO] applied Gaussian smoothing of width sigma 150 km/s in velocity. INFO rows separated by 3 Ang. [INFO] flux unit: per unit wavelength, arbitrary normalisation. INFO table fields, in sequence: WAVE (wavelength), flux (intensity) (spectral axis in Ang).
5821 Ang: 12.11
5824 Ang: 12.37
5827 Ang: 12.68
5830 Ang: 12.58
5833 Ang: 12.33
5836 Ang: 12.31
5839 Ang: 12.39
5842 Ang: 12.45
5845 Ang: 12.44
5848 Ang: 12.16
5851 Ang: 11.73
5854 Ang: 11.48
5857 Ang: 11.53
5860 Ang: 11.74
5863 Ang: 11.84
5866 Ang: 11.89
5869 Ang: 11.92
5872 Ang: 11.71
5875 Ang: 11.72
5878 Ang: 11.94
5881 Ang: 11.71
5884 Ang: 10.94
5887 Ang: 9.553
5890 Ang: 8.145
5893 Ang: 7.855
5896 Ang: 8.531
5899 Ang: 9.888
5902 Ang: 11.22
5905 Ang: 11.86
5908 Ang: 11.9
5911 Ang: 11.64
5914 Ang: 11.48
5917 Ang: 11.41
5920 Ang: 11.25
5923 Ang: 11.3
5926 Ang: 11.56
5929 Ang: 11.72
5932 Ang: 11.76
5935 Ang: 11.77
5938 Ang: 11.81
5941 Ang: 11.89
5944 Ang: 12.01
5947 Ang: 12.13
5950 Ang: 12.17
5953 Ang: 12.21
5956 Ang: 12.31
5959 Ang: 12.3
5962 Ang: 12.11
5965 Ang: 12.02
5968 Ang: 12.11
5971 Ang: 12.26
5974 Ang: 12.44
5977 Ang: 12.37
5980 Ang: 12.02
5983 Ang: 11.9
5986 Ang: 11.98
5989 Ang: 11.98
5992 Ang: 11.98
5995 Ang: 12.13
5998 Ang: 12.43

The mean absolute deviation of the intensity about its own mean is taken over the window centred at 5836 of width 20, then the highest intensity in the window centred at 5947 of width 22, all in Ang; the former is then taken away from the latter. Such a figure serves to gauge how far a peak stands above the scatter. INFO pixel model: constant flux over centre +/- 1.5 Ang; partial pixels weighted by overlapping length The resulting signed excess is 12.2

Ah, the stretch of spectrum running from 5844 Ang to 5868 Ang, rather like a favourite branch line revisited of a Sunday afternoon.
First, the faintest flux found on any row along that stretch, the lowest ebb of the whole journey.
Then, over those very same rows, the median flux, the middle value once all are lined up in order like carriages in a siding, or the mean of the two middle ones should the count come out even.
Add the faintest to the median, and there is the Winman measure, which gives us 23.3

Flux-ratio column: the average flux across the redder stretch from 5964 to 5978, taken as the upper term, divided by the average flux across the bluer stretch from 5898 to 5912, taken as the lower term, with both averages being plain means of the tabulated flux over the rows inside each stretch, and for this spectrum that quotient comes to 1.08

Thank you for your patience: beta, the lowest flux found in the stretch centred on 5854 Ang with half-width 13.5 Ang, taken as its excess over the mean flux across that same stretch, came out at -0.44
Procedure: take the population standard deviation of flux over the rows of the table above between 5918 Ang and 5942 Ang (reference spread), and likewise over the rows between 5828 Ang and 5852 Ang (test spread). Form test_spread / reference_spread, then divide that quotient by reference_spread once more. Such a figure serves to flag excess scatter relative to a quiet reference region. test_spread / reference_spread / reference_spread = 5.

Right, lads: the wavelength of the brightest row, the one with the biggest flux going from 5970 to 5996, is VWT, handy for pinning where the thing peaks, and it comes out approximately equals 5974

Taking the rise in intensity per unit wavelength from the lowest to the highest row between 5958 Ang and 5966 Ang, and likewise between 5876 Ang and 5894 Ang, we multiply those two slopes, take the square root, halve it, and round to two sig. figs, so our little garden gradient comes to 0.056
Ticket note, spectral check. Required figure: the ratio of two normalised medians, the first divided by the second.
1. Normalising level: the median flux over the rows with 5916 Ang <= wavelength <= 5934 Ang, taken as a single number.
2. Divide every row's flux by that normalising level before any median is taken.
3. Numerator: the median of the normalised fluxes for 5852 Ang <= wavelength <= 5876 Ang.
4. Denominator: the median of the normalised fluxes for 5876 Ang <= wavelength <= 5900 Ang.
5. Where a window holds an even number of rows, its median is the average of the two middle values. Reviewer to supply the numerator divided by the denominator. 1.207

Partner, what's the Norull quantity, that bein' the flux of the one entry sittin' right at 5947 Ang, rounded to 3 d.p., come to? 12.130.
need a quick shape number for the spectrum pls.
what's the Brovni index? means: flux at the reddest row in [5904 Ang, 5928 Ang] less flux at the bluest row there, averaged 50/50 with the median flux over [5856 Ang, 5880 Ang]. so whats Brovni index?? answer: 5.7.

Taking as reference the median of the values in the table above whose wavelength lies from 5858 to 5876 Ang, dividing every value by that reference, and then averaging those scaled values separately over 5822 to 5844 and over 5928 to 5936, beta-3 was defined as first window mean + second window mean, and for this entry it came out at 2.05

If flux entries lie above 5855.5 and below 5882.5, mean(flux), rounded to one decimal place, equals 11.8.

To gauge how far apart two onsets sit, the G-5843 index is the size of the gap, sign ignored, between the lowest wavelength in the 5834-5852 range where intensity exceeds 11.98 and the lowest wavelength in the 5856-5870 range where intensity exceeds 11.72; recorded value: 24 Ang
